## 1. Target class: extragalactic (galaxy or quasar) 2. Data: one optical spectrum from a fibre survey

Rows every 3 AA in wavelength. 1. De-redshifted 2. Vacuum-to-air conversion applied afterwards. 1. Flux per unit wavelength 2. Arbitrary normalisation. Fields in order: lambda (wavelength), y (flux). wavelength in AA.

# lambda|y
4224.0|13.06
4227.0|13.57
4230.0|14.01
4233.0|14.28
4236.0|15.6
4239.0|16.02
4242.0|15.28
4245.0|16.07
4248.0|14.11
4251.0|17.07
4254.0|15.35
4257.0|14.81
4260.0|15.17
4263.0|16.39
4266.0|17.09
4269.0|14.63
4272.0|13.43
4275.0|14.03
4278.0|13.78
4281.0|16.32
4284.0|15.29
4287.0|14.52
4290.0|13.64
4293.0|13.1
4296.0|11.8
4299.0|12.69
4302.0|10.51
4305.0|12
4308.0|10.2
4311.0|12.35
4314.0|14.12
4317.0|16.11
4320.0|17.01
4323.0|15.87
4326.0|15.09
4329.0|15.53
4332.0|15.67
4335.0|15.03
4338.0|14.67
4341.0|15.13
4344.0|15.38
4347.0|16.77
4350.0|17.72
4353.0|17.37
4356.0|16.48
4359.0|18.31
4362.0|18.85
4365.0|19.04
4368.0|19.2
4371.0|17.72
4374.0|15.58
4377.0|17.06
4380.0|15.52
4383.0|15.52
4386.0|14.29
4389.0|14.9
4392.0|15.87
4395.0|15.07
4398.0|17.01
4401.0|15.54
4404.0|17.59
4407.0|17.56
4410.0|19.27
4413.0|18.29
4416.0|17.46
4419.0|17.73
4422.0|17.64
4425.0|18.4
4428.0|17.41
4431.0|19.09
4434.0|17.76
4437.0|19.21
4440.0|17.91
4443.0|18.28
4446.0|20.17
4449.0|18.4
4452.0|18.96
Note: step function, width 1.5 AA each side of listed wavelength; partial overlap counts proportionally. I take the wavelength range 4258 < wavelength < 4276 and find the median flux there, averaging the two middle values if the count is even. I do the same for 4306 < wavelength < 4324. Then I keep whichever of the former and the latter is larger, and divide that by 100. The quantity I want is 0.150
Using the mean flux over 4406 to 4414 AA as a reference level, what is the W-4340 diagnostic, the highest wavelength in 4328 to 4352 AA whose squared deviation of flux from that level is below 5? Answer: 4350.0 AA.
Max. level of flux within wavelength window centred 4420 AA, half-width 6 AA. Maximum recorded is 18.4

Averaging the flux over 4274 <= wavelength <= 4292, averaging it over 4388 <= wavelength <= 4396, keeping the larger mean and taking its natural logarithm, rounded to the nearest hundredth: 2.73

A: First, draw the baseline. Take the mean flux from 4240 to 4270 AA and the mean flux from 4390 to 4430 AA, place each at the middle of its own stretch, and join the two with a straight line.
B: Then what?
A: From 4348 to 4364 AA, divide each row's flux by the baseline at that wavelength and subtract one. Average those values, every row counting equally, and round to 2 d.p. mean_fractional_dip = 0.06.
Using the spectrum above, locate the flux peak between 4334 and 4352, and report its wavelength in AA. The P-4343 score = 4350.0 AA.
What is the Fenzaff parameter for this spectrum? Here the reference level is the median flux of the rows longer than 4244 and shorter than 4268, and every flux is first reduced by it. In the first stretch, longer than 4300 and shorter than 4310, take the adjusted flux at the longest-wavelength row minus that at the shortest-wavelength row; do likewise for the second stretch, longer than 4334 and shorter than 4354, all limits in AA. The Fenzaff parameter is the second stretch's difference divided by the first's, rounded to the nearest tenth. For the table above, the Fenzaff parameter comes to -7.5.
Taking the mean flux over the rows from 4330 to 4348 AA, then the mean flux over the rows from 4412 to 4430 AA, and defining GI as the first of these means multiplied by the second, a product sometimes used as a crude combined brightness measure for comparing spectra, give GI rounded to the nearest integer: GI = 275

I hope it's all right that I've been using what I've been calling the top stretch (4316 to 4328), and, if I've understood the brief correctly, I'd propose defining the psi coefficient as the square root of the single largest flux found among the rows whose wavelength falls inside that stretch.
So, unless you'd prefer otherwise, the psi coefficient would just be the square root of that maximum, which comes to 4.12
